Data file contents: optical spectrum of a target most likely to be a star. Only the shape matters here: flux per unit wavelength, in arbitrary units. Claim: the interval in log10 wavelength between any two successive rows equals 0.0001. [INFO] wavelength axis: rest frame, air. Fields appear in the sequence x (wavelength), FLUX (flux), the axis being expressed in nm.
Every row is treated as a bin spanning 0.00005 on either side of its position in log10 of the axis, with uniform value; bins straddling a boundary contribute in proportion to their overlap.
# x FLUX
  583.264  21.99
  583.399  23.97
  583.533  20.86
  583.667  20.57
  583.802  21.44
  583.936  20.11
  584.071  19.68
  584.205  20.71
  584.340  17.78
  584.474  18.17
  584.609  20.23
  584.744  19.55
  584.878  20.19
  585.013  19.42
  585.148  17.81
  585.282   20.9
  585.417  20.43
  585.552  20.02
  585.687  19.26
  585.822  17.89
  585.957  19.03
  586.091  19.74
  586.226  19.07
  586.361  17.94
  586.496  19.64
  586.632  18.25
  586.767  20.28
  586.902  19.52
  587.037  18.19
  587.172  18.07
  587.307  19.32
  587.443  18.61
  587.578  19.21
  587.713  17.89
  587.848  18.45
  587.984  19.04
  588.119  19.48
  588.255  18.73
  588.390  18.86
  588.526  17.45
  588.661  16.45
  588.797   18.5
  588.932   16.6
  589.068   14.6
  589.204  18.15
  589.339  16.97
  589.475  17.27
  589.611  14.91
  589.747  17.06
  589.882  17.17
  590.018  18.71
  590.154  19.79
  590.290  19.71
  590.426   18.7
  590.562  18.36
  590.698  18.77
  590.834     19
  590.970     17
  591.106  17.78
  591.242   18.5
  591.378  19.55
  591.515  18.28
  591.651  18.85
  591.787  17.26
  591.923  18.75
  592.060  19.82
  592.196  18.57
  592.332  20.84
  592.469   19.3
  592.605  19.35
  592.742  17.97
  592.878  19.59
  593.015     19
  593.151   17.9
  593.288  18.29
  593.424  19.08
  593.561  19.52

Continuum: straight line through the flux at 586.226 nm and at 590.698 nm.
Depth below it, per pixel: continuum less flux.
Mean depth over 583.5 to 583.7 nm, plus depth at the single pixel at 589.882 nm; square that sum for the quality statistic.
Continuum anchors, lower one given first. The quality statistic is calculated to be 0.0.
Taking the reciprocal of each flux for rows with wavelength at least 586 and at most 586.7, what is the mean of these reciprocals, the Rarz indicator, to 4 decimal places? 0.0529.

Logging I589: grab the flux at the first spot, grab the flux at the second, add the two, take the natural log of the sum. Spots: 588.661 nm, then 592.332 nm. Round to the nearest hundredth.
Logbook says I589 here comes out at 3.62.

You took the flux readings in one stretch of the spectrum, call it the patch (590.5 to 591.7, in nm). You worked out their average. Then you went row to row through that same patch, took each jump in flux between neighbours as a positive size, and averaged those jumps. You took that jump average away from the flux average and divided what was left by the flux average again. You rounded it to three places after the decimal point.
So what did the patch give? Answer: 0.952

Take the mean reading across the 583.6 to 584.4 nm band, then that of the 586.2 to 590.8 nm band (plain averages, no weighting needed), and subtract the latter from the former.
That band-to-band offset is 1.8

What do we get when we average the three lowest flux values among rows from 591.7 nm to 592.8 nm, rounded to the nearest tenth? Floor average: 17.9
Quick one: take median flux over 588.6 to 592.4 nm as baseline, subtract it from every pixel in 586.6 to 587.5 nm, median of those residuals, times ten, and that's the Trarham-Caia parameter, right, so 1.8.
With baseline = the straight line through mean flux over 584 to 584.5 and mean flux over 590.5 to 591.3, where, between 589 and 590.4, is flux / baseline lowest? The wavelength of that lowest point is 589.068 nm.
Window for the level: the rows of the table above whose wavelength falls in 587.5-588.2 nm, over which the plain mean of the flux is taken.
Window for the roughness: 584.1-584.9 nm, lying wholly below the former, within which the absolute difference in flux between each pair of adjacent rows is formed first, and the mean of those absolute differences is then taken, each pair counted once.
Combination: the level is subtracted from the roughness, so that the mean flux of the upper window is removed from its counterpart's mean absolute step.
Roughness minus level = -17.5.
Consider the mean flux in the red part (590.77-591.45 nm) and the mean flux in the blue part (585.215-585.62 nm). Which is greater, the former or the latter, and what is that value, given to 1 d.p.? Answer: 20.4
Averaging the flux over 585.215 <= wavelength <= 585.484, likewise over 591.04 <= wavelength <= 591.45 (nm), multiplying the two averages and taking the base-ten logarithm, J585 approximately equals 2.58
